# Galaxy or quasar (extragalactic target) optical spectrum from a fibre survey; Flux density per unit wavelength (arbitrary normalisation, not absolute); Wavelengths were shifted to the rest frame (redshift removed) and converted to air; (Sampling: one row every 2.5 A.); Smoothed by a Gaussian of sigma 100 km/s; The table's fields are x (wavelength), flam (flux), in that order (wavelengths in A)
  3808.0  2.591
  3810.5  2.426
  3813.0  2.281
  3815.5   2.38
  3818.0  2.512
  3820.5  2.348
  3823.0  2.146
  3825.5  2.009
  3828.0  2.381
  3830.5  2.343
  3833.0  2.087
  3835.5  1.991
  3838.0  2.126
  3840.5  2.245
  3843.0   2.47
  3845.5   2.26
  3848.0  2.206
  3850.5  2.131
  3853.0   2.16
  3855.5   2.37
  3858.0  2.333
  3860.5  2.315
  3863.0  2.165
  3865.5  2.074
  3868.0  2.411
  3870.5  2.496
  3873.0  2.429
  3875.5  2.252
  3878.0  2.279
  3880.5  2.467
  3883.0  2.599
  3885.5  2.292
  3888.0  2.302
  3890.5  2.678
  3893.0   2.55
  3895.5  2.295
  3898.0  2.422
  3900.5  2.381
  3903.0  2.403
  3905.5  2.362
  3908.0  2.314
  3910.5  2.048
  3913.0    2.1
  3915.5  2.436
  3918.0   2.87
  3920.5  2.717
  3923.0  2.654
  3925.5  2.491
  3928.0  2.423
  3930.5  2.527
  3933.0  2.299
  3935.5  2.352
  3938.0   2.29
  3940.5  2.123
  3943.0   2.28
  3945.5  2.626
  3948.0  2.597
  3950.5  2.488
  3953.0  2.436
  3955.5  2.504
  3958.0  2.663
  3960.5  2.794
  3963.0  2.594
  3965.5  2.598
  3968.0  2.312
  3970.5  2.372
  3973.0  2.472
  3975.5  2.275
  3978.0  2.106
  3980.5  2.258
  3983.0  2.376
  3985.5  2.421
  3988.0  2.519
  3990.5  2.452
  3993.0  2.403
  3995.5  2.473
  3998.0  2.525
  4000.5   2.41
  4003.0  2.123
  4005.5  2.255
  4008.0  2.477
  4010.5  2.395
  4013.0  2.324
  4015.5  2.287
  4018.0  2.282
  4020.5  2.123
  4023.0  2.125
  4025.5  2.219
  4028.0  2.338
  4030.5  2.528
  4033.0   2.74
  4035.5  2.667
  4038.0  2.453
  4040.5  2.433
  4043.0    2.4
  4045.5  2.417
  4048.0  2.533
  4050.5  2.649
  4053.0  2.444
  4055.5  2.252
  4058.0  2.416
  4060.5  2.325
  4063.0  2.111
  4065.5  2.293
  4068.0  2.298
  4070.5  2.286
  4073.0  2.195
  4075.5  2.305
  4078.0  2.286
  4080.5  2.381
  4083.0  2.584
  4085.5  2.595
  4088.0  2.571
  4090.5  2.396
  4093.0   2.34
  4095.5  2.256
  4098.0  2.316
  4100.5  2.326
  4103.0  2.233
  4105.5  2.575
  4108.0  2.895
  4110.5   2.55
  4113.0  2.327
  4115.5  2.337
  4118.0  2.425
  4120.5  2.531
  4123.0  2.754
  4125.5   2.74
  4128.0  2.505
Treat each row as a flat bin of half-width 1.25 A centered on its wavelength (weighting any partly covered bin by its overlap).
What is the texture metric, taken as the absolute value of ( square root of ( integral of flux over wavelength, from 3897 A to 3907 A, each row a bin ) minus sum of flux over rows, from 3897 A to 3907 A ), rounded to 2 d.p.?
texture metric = 4.68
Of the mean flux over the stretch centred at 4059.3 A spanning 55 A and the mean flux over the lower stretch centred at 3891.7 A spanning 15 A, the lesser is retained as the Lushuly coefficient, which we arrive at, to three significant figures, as 2.41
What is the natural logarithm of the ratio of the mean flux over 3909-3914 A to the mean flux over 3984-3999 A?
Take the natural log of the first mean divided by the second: -0.17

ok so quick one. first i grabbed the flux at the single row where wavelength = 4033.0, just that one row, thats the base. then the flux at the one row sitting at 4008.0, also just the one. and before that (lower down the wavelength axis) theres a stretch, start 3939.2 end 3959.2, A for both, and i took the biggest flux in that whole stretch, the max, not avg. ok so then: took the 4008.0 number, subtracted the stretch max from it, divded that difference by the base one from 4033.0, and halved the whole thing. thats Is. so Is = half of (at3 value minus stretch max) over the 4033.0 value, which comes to -0.034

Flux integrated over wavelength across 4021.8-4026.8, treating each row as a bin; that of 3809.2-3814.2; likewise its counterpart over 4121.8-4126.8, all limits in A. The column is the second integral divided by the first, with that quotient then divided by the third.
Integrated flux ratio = 0.079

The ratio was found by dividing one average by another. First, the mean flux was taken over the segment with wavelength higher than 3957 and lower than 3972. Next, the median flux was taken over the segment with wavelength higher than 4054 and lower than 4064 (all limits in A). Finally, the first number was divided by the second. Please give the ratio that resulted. 1.12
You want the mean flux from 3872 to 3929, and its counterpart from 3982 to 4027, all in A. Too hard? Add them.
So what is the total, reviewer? 4.77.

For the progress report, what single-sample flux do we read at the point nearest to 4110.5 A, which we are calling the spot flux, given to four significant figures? 2.550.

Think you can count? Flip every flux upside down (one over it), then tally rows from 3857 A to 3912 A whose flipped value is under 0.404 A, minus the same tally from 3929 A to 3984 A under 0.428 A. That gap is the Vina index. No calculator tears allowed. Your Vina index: -10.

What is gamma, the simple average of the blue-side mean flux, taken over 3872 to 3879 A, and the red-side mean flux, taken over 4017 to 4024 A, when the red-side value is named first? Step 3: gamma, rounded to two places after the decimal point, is 2.25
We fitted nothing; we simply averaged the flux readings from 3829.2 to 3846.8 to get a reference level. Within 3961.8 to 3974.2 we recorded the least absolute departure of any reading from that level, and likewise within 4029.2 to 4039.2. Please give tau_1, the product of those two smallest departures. 0.022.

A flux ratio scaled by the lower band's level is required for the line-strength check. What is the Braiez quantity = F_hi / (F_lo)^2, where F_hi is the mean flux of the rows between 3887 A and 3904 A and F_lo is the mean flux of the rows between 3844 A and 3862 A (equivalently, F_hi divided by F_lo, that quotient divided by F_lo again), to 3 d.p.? 0.479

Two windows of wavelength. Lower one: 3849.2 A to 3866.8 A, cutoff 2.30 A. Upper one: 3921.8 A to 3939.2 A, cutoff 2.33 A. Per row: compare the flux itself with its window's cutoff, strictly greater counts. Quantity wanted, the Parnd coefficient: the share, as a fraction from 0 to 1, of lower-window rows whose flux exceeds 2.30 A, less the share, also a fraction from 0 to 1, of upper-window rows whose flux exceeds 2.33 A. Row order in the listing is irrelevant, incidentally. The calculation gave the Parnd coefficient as -0.3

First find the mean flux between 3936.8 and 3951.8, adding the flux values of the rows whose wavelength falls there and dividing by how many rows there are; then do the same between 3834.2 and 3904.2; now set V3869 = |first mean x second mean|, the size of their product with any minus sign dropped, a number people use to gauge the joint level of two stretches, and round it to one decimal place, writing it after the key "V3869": 5.6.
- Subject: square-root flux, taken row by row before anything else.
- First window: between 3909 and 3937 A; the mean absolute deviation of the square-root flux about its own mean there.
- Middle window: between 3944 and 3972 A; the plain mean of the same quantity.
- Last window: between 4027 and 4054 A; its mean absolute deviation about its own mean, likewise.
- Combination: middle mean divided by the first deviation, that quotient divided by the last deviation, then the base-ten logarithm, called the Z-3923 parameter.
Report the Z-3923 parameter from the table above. 2.91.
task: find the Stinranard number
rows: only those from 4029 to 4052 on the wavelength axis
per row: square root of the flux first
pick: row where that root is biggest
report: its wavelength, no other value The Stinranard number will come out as 4033.0 A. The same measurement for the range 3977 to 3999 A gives 3998.0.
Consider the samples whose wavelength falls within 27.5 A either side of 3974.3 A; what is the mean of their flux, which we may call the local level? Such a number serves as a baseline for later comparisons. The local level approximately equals 2.46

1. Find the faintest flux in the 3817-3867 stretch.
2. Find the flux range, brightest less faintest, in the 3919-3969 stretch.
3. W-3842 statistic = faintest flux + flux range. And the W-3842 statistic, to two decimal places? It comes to 2.66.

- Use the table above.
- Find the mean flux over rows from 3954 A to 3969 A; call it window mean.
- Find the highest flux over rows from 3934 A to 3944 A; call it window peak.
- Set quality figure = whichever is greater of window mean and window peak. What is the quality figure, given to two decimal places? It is 2.58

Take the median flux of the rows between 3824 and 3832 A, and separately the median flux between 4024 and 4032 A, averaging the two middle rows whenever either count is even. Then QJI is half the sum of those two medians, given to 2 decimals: 2.34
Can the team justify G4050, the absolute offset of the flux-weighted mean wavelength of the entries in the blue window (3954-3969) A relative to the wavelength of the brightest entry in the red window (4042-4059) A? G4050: 88.9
